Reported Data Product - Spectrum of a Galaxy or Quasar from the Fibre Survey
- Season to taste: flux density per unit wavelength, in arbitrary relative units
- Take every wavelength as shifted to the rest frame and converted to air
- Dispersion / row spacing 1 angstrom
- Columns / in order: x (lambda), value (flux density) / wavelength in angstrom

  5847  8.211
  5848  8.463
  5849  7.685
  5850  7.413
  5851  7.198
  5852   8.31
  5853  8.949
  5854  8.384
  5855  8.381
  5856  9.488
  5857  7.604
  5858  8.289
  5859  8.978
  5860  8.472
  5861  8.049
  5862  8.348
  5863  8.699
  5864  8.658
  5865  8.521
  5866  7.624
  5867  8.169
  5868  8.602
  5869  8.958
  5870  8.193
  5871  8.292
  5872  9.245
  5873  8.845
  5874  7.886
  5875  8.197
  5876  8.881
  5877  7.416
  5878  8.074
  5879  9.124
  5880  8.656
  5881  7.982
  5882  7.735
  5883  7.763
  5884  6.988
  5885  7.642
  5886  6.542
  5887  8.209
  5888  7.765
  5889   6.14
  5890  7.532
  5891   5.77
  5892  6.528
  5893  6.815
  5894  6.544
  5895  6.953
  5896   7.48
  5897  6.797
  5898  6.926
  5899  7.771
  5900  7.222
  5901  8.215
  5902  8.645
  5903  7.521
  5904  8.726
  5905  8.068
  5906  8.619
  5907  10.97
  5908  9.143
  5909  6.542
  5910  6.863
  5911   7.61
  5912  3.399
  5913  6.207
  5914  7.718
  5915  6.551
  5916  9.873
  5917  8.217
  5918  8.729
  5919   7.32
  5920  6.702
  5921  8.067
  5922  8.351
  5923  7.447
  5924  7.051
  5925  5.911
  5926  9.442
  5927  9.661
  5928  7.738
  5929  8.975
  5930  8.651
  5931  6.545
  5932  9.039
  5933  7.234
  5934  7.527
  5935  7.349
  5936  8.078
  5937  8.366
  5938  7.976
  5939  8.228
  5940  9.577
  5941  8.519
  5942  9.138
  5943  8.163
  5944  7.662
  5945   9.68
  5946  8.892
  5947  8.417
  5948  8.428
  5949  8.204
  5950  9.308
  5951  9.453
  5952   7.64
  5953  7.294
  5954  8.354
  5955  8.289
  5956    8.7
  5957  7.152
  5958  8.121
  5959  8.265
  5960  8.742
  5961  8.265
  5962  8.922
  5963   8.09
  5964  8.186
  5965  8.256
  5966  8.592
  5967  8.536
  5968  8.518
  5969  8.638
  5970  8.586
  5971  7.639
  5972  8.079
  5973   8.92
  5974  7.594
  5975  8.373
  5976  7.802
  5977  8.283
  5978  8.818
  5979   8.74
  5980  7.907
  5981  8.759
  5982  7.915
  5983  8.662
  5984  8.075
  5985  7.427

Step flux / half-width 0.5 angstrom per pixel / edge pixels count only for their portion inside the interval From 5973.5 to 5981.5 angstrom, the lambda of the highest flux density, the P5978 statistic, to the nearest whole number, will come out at 5978 angstrom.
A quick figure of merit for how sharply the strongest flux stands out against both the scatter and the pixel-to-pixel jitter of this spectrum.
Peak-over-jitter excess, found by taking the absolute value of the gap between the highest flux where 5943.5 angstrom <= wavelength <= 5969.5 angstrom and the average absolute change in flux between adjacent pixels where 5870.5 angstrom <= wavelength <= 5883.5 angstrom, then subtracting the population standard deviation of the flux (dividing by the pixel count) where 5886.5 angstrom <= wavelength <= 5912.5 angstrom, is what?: 7.68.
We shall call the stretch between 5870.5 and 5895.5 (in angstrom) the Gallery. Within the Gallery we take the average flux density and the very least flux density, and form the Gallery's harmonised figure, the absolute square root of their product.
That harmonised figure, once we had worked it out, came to 6.6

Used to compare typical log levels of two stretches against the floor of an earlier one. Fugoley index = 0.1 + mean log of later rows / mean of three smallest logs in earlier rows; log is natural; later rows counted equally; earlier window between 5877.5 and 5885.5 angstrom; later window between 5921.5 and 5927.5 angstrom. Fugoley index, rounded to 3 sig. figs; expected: 1.13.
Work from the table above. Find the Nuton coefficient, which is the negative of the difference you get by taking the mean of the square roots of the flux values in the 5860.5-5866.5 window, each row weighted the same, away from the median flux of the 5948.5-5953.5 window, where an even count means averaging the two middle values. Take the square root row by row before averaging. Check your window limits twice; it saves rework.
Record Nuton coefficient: -5.32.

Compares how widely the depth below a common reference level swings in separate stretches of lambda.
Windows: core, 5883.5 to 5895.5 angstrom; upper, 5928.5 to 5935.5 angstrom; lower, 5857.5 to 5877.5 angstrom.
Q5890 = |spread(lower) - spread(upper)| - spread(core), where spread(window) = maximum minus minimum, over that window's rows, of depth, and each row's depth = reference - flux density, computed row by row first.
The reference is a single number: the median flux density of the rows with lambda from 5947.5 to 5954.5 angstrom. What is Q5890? -2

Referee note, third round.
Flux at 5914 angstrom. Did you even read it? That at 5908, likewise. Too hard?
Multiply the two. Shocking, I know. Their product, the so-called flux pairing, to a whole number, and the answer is 71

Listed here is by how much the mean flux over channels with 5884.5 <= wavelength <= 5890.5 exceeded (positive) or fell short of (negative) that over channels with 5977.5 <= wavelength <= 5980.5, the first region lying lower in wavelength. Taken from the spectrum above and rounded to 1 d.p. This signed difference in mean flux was -1.2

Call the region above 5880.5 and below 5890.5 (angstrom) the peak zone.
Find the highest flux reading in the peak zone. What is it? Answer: 8.209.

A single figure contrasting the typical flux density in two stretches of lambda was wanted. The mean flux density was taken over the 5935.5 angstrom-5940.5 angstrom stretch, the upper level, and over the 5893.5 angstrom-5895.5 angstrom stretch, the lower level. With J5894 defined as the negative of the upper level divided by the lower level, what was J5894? -1.25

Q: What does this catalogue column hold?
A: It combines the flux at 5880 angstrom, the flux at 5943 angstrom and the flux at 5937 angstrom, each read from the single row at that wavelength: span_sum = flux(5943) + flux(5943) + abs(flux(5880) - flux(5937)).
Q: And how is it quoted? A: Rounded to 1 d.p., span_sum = 16.6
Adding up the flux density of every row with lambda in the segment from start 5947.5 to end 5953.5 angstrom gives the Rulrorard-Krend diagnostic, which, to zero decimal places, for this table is 50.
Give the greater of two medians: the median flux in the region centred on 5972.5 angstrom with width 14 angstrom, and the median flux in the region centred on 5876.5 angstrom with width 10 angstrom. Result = 8.53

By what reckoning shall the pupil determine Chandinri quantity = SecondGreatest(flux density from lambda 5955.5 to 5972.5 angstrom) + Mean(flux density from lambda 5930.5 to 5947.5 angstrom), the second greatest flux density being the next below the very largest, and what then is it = 17.0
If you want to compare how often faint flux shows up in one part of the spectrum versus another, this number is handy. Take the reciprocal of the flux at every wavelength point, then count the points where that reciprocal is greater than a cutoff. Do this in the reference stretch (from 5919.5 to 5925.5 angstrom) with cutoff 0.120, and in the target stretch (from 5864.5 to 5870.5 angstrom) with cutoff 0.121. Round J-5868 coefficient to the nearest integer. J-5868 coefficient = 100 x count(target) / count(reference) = 60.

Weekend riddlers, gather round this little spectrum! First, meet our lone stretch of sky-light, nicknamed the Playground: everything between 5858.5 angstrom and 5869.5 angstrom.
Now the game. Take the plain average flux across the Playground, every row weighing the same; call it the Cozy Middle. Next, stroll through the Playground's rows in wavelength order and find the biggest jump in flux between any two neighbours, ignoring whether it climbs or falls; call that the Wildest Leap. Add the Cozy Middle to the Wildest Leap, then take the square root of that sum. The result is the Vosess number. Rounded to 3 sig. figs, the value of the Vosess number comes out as 3.06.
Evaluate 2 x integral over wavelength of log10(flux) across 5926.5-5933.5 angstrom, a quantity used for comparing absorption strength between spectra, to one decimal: 12.8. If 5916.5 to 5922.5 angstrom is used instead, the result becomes 10.7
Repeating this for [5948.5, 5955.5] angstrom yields 12.9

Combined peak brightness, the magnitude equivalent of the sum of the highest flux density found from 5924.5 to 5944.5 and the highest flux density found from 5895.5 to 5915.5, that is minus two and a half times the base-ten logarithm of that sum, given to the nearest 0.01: -3.29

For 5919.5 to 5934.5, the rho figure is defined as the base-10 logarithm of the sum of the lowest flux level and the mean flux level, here 1.14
